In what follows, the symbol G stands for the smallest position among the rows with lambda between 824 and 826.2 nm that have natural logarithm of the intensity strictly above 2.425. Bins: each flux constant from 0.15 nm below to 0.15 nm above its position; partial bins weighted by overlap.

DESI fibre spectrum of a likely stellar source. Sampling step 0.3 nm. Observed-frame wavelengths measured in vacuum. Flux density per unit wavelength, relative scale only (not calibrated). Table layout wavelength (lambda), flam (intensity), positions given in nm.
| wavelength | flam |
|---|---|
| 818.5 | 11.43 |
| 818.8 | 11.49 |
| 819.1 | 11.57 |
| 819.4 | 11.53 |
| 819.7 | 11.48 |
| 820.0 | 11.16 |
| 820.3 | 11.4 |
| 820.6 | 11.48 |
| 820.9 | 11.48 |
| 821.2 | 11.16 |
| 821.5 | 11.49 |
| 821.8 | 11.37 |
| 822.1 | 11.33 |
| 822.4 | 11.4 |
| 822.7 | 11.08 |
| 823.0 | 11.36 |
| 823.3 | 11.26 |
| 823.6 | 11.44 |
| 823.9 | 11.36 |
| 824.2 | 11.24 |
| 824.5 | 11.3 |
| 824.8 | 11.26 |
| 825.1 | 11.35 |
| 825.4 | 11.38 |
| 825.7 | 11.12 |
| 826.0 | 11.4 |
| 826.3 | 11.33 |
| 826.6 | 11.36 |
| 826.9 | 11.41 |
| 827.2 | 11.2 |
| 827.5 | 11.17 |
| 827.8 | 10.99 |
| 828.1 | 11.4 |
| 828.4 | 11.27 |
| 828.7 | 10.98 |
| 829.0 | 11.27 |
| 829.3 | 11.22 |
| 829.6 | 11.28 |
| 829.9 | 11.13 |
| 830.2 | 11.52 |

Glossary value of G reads 825.1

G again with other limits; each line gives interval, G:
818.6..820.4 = 818.8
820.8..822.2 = 820.9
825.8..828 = 826.0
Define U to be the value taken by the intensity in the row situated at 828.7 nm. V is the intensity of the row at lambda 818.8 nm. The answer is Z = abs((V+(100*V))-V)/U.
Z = 105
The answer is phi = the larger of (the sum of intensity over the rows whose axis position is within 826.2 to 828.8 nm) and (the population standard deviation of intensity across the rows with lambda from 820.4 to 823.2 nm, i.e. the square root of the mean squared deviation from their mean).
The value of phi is 101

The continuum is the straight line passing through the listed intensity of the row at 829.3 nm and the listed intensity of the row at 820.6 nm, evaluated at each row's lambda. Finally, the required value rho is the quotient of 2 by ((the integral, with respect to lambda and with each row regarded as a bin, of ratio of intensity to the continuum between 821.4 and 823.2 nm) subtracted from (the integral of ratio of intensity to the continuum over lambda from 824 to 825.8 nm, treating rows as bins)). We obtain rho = 470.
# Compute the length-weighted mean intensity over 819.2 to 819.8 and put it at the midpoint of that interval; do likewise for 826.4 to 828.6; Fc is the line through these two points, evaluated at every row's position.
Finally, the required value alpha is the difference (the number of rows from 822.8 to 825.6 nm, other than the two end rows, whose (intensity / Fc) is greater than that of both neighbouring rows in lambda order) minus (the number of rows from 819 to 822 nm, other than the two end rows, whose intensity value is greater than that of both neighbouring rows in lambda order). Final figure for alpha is 1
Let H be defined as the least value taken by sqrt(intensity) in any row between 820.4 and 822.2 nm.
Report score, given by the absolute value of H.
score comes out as 3.34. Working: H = 3.34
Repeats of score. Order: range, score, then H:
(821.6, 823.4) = 3.33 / 3.33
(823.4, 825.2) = 3.35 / 3.35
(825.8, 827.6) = 3.34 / 3.34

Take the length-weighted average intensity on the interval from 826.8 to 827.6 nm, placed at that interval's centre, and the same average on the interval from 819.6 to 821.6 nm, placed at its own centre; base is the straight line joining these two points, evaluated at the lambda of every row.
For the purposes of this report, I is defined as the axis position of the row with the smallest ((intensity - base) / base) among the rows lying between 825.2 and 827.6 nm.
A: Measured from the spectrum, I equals 825.7 nm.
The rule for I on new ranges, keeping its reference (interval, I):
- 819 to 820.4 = 820.0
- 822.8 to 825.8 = 825.7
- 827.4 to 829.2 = 827.8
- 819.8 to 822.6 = 820.0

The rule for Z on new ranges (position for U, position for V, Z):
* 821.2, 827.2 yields 100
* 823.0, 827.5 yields 98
